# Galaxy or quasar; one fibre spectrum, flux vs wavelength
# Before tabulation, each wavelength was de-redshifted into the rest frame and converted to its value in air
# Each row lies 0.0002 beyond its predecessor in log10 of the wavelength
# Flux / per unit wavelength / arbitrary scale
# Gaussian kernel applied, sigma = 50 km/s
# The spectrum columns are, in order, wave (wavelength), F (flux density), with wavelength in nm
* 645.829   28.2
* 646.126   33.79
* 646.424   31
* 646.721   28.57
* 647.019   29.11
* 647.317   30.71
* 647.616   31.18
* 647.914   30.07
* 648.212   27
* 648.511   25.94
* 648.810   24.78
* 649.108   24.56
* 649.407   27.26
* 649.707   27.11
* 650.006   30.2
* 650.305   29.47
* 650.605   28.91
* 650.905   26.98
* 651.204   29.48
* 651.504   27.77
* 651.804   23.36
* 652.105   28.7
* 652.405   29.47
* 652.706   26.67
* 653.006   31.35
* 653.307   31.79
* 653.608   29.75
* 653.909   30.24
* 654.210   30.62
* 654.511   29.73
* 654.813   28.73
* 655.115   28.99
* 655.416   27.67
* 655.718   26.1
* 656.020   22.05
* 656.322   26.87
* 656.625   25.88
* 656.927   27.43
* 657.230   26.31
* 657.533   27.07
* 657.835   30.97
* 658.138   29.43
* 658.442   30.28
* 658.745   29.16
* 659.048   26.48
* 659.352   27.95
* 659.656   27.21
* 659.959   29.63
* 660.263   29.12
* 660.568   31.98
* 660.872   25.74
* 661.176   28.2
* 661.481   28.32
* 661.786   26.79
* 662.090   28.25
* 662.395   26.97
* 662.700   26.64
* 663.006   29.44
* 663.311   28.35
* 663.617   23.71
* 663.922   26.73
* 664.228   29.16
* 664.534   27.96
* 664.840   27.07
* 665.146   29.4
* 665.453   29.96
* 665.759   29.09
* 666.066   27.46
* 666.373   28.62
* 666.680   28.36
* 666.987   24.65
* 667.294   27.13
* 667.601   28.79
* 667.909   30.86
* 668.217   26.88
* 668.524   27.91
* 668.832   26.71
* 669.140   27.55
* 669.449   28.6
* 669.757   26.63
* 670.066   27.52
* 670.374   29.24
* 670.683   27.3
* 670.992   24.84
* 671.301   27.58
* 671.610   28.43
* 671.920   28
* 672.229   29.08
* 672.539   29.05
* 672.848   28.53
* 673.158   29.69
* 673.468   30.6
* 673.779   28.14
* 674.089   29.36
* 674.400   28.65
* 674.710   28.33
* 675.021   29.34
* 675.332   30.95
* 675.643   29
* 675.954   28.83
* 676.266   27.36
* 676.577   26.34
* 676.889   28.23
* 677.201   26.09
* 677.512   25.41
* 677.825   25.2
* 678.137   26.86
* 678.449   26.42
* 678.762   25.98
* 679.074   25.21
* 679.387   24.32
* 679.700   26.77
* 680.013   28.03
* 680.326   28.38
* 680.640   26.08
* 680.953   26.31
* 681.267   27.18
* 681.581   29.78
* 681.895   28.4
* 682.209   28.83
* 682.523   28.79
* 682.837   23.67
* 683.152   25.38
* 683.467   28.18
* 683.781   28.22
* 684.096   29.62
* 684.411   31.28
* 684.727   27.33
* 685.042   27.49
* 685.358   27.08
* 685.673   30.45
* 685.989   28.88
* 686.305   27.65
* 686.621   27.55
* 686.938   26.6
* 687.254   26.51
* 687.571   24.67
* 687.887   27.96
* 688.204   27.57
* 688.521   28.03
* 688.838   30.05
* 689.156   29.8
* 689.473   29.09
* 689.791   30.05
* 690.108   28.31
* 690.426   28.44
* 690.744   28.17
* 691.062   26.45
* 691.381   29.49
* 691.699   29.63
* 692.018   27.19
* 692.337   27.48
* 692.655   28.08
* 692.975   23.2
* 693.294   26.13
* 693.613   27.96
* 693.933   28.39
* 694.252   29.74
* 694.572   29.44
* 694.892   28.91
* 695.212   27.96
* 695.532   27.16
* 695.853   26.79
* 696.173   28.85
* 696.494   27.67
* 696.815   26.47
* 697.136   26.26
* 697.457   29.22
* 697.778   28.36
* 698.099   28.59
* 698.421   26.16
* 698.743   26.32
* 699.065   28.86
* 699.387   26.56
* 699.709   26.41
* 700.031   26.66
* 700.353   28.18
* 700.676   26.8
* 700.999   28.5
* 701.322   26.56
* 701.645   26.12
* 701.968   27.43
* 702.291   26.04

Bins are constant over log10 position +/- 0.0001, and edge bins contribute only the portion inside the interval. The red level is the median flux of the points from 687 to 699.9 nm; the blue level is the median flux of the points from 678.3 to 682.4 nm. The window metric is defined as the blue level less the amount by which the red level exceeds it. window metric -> 25.5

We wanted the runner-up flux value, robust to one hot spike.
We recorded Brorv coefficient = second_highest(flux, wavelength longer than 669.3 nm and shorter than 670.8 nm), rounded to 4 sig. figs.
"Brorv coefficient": 28.60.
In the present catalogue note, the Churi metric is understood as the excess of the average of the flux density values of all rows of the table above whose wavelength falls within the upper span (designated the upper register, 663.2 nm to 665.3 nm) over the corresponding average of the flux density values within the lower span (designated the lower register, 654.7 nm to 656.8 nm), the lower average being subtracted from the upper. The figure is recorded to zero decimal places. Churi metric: 1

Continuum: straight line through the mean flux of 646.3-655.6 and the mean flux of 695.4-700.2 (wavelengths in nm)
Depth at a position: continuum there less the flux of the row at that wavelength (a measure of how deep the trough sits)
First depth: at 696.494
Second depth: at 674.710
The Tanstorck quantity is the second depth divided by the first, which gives 1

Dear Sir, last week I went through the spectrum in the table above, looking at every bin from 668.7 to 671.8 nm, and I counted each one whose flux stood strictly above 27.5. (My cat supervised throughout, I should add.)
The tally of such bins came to 6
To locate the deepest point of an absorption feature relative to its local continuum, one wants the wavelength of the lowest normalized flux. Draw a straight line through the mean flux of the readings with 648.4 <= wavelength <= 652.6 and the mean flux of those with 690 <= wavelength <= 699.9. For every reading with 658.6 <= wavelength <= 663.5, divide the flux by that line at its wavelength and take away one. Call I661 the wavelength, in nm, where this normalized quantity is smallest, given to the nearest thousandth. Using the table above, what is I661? 660.872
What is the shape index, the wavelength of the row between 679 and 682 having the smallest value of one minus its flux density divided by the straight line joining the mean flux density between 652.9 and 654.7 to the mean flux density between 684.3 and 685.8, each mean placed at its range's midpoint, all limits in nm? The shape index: 681.581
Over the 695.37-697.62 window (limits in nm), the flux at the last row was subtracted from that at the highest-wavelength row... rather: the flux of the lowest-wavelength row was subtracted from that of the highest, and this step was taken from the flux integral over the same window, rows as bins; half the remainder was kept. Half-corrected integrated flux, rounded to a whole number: 30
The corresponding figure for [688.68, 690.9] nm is 33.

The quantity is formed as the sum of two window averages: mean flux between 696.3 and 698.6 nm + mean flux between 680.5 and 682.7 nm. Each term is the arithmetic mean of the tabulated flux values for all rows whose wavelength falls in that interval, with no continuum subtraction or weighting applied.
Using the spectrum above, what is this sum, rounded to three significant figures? 55.4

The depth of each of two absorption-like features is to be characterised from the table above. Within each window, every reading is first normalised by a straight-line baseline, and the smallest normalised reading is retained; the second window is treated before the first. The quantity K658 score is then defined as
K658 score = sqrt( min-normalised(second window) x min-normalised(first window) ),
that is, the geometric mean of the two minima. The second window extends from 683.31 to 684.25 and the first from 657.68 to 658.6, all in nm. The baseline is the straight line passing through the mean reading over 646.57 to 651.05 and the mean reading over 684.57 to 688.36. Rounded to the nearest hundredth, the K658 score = 1.04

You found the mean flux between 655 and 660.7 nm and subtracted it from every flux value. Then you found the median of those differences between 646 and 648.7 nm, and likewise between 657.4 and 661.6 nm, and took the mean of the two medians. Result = 1.5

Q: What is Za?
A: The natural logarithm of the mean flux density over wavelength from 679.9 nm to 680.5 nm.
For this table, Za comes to 3.34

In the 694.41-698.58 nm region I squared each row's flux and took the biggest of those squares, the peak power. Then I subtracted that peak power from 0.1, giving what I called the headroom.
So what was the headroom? -867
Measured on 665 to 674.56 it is -952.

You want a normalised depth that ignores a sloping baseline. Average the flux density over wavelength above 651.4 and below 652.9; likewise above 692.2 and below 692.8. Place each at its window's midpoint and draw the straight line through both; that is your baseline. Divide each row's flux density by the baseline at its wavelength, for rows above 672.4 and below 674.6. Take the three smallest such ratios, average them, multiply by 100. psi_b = 103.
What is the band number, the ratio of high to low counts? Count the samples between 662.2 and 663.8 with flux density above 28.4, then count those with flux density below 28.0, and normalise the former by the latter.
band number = 0.33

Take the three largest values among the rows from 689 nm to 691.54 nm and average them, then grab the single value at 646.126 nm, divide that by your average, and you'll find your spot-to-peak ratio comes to 1.13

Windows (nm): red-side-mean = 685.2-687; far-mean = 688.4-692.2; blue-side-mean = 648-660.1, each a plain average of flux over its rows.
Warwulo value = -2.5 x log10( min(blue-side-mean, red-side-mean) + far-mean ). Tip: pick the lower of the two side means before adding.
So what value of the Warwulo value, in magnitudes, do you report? -4.38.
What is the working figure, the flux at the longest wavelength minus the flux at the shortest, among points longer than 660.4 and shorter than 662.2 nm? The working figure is -3.7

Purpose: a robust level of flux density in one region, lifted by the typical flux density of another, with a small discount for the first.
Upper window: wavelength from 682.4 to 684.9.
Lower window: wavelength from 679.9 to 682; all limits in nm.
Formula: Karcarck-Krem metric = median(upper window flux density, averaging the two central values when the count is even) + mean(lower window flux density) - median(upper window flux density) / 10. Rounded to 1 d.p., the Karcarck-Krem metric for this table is 53.1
